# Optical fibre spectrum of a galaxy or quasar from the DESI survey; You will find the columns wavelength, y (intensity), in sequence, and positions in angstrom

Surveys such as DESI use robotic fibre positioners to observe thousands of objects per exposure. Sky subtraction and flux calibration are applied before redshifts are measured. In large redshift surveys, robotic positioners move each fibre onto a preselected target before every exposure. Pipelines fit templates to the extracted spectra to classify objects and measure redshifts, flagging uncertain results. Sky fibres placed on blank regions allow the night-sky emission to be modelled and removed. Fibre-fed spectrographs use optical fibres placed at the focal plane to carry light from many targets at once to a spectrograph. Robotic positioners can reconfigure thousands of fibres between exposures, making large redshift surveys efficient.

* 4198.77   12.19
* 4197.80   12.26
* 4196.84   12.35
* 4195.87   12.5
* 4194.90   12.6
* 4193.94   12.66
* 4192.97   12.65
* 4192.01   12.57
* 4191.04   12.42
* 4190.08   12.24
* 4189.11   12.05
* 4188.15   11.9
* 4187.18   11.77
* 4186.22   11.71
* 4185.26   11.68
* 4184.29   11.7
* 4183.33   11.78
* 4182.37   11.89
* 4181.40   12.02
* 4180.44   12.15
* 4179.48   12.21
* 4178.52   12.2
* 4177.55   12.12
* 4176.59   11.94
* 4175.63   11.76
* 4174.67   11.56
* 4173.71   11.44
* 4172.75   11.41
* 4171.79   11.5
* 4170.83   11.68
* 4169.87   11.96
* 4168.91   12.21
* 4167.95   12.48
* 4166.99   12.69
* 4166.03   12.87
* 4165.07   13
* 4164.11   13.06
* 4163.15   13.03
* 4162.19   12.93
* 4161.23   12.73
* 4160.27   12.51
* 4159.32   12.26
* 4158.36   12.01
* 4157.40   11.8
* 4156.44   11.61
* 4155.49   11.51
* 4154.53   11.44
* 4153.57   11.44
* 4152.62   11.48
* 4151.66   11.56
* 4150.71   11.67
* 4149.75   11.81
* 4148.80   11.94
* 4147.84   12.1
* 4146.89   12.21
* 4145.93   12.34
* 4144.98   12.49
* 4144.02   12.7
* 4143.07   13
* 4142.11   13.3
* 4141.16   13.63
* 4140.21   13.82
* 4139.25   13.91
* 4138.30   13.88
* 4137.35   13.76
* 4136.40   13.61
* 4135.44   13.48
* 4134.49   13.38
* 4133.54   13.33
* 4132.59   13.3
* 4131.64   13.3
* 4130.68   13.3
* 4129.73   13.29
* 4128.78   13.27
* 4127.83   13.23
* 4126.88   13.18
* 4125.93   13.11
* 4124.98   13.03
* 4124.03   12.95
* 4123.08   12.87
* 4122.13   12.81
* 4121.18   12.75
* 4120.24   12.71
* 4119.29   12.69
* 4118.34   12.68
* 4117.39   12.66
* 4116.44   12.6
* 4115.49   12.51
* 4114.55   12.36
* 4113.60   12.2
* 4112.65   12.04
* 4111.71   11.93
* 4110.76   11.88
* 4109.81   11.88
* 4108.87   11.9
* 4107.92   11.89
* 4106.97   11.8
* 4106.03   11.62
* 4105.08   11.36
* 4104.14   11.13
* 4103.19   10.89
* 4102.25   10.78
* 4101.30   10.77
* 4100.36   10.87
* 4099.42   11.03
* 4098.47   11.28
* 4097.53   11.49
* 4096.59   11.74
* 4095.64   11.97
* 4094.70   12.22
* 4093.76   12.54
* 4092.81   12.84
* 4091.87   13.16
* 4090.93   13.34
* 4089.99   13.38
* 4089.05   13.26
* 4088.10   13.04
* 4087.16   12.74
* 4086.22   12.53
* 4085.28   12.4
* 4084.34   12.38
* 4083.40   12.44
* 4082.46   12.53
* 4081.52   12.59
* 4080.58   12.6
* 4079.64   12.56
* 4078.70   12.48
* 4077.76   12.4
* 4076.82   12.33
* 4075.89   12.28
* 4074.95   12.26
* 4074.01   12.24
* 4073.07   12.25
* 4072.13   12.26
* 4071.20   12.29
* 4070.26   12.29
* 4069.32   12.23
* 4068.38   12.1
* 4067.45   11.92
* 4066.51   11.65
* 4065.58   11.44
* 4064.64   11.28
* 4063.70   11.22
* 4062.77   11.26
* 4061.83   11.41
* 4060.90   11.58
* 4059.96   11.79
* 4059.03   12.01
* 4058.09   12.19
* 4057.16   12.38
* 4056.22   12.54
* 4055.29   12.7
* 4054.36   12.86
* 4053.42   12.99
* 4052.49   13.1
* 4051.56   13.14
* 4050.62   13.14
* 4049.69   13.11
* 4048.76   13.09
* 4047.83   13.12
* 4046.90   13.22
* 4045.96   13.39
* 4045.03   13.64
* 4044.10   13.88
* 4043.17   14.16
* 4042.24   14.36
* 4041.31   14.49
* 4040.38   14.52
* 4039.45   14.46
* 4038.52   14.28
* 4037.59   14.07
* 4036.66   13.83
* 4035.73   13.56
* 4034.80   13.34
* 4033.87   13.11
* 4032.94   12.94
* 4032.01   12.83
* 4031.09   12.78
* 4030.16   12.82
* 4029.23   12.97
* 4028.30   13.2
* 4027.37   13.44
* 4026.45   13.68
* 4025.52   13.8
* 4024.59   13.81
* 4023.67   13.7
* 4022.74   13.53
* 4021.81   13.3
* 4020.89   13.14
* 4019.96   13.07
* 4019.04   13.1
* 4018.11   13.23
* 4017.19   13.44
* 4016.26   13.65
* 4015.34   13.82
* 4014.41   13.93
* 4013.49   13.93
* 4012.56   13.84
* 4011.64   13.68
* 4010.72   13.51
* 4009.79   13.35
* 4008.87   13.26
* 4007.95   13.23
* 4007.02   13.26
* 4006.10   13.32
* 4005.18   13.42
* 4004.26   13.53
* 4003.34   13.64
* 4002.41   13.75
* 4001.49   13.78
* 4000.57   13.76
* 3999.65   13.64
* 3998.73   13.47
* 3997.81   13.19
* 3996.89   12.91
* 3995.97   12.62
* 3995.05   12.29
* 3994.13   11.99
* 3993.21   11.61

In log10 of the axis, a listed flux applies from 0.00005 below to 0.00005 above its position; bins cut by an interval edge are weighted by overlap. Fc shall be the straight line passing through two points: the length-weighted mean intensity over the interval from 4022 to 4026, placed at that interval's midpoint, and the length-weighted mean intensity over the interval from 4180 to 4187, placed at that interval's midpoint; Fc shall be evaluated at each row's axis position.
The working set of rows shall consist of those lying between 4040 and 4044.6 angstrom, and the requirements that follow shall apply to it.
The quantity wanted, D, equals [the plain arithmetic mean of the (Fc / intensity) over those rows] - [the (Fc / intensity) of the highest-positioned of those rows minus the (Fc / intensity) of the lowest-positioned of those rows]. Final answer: 0.90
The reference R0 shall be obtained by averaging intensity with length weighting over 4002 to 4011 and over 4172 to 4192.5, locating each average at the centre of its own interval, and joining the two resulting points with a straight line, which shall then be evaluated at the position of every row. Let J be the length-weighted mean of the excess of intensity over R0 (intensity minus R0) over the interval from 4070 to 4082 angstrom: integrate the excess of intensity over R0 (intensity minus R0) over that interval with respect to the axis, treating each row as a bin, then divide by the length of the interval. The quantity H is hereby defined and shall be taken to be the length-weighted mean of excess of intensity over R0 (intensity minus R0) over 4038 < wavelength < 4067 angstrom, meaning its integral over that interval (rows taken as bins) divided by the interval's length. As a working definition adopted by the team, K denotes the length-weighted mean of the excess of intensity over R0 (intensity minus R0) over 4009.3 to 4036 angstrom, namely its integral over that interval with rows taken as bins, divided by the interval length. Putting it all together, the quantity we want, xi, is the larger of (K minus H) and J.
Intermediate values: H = -0.2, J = -0.5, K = 0.12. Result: 0.29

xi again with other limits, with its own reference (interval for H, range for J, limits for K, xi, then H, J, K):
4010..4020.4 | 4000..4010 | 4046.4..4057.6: 0.06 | 0.2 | 0.1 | -0.08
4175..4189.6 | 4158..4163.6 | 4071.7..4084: 0.48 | 0.0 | 0.5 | -0.41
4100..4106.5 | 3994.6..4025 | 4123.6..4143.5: 2.58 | -1.5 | 0.0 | 1.05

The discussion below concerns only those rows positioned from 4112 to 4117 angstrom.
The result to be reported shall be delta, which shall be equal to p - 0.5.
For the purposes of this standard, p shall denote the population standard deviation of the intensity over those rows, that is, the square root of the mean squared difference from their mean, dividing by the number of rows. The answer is -0.297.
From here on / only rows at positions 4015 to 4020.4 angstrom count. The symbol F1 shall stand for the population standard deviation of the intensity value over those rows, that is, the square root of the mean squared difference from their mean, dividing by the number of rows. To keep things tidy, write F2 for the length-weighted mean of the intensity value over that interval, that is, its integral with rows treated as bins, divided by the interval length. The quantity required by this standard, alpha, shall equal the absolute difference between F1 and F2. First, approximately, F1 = 0.3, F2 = 13.4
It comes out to 13.1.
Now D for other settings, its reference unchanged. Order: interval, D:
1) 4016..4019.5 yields 0.99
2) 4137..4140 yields 0.90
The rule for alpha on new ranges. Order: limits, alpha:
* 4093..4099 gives 11.5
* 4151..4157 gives 11.5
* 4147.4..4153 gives 11.5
